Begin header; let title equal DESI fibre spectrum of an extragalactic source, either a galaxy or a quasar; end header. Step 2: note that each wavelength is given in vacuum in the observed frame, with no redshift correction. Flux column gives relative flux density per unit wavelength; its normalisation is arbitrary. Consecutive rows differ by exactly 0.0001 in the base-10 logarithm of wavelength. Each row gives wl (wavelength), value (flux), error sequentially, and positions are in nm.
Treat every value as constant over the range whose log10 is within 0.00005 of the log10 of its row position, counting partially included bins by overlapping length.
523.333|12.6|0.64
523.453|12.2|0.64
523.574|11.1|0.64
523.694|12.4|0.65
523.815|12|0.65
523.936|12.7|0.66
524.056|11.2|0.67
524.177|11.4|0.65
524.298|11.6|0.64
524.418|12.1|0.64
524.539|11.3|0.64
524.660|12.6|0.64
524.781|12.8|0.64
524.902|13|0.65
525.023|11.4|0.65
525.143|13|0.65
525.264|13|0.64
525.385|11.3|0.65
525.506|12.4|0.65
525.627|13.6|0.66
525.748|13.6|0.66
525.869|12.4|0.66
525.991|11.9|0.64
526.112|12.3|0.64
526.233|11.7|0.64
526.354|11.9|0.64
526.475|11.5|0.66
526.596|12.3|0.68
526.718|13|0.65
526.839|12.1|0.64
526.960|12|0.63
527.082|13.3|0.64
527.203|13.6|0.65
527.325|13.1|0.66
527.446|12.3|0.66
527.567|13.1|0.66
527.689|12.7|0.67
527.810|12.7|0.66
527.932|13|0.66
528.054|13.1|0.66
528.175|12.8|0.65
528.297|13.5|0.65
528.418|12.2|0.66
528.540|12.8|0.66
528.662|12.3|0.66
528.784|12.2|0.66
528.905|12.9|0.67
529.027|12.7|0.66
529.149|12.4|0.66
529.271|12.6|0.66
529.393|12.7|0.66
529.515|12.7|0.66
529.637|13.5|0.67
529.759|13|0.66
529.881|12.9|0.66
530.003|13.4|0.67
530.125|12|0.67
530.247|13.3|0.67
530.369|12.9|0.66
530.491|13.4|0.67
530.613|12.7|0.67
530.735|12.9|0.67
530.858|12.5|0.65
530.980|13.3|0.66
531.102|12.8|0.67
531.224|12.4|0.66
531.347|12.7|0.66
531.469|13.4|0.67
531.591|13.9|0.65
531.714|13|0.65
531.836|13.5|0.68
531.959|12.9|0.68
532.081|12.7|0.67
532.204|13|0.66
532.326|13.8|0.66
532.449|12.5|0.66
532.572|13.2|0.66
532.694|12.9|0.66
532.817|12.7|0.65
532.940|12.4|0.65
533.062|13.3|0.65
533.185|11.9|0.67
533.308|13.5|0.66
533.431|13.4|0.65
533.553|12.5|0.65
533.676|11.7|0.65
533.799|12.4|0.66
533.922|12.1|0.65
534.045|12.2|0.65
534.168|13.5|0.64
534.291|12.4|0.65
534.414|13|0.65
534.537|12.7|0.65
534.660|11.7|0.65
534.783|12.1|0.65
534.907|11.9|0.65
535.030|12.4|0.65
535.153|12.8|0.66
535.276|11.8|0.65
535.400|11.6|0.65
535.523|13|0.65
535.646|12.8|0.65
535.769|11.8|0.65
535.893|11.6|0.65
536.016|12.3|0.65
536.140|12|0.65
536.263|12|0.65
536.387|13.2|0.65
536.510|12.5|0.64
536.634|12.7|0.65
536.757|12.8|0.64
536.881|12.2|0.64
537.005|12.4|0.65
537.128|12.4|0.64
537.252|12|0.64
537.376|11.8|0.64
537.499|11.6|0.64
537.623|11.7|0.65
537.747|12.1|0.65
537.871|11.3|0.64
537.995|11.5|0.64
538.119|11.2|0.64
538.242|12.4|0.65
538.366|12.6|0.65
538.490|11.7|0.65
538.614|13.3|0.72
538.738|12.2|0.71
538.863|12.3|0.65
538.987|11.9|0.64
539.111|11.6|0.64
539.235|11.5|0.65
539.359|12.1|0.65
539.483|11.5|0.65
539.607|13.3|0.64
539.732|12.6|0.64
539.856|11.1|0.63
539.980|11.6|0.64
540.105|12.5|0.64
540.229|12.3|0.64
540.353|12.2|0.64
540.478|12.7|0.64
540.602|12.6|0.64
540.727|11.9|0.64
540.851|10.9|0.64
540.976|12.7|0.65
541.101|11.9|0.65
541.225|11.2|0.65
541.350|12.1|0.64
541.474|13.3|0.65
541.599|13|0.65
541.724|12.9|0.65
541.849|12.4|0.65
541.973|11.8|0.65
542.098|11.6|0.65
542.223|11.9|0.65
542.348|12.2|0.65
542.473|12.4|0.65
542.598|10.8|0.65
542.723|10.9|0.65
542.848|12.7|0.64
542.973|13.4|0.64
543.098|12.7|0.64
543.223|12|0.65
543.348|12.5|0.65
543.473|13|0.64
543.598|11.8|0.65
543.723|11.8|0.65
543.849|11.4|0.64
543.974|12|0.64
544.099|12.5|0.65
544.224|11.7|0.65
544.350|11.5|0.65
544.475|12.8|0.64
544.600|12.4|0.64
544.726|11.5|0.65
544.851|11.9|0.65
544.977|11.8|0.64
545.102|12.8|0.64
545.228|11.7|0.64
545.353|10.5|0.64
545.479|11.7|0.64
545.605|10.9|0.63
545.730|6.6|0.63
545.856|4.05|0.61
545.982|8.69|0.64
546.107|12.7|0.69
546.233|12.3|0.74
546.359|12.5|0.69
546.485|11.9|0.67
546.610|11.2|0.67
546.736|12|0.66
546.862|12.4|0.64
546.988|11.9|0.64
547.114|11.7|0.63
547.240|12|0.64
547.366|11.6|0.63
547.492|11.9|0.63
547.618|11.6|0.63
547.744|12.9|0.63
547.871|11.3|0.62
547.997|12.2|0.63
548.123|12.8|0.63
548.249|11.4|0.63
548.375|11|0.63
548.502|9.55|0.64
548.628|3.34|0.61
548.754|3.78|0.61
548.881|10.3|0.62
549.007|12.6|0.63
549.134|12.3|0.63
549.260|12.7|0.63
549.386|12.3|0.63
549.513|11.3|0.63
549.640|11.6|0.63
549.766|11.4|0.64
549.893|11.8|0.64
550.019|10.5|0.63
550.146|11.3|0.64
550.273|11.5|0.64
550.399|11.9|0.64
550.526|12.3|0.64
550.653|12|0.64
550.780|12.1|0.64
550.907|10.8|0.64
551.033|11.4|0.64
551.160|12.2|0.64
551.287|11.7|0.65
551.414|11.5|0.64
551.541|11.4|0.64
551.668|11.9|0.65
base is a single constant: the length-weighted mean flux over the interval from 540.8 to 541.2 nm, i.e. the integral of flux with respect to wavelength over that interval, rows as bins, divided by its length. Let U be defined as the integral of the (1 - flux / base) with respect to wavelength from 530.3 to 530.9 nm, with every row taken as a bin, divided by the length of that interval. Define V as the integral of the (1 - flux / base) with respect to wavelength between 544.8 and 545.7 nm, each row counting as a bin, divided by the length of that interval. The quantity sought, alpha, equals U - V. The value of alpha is -0.12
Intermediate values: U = -0.09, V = 0.03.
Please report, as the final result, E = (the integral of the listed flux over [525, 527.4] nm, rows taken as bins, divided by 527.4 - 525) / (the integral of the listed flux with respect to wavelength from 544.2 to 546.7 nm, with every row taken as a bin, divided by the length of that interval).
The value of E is 1.13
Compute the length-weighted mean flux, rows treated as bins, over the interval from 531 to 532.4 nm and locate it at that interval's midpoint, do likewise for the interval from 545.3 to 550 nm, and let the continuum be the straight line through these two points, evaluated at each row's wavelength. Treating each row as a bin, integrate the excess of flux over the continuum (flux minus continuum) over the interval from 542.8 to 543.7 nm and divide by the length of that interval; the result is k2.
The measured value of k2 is 1.06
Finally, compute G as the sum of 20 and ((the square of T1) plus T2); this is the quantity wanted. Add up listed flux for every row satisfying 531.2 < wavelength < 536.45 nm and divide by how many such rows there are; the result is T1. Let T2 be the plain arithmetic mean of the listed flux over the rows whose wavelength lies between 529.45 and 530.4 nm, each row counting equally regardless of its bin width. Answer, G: 192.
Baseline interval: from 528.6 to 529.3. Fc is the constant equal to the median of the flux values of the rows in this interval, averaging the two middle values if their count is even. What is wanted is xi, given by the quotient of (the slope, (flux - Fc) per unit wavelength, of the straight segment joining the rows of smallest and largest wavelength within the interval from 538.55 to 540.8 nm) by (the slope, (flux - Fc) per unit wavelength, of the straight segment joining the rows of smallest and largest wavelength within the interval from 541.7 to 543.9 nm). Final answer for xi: 0.9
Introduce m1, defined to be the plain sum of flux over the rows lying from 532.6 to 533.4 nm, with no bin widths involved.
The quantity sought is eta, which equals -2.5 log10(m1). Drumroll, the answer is -4.71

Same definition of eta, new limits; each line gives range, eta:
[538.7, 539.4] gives -4.64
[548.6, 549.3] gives -4.35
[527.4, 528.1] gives -4.71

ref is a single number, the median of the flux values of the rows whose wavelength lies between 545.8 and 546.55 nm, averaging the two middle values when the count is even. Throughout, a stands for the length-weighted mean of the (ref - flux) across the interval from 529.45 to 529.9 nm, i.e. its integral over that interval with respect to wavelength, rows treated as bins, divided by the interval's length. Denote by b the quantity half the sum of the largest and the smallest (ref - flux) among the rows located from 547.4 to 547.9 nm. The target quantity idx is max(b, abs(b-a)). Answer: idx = 0.93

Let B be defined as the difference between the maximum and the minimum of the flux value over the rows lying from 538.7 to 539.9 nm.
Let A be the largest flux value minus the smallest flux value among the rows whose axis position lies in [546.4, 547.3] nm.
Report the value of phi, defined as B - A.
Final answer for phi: 1.0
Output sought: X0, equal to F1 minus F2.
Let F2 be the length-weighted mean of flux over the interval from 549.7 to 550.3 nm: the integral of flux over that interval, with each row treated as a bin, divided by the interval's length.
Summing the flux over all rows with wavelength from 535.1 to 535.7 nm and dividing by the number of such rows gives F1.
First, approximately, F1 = 12.4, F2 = 11.3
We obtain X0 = 1.1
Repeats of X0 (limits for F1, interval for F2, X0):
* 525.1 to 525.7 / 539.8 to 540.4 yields 0.7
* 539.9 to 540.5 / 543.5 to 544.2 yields 0.3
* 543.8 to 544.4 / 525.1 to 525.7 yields -0.8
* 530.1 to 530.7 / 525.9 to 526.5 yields 1.0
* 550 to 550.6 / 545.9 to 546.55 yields 0.1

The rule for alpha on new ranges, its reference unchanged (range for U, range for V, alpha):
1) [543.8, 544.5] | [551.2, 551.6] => -0.03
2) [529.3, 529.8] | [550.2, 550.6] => -0.09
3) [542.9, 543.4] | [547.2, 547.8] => -0.06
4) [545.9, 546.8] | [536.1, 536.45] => 0.08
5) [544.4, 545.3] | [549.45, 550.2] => -0.07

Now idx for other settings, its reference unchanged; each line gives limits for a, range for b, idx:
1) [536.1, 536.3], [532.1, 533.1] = 1.10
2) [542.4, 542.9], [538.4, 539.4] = 0.71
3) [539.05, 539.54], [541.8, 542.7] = 0.50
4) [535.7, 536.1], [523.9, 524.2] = 0.15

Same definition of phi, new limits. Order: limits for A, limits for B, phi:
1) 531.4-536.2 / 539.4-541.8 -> 0.1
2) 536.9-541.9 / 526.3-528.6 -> -0.3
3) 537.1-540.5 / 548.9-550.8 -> 0.0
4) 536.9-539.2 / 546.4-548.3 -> -0.4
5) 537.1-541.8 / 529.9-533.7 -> -0.2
